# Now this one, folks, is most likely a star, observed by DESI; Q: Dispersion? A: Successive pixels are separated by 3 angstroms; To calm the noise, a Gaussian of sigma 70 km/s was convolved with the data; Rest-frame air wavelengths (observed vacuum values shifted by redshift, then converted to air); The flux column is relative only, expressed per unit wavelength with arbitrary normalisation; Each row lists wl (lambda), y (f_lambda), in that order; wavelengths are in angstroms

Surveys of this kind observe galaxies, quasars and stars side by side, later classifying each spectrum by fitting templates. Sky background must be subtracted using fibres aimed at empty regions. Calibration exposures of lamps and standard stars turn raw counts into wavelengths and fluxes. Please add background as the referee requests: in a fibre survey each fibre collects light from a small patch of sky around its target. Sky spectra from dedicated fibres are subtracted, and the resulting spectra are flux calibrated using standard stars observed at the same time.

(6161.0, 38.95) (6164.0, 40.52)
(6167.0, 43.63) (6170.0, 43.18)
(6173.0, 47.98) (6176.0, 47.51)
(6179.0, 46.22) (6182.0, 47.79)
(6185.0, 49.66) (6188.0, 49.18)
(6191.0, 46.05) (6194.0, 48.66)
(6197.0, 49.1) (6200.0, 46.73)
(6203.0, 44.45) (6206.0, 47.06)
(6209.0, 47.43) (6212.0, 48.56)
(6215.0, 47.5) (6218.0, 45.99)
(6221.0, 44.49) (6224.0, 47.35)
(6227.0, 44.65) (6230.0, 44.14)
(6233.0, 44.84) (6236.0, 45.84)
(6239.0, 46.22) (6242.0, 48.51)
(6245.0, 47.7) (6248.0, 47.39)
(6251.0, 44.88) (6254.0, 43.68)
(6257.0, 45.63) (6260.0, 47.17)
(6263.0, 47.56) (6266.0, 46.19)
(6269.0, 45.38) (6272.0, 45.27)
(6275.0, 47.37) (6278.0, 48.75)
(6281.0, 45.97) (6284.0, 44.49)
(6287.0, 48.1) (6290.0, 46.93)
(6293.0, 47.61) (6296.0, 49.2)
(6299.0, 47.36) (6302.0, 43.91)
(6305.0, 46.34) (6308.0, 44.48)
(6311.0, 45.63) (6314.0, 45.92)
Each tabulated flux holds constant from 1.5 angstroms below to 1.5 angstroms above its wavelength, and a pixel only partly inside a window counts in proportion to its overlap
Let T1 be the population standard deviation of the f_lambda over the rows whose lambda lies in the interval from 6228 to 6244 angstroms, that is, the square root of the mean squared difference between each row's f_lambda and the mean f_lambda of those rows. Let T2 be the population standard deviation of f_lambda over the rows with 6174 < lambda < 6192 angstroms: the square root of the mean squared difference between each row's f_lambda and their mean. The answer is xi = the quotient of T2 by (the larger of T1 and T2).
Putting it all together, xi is 0.91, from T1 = 1.49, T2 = 1.35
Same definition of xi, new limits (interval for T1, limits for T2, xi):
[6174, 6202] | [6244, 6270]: 1.00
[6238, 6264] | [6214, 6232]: 0.93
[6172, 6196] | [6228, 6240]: 0.68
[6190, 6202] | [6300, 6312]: 0.74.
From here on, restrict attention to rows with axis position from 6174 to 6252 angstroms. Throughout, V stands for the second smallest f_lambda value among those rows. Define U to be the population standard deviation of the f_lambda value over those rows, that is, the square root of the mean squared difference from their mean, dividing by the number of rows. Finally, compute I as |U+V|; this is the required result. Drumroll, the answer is 46.0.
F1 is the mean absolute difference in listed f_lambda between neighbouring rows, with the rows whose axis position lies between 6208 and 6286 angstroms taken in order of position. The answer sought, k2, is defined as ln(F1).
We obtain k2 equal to 0.32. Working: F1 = 1.4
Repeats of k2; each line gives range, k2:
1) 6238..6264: 0.32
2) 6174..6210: 0.55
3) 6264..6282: 0.36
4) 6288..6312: 0.62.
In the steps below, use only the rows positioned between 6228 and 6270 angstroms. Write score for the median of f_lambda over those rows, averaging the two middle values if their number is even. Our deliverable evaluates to 46.0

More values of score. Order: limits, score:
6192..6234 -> 46.9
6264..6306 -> 46.6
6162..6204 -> 47.1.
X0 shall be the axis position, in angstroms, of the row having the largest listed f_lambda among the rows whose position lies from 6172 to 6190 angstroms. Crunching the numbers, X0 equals 6185.0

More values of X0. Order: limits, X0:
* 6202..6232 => 6212.0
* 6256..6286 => 6278.0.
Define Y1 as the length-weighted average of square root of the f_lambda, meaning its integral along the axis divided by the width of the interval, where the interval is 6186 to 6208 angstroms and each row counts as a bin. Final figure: 6.88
